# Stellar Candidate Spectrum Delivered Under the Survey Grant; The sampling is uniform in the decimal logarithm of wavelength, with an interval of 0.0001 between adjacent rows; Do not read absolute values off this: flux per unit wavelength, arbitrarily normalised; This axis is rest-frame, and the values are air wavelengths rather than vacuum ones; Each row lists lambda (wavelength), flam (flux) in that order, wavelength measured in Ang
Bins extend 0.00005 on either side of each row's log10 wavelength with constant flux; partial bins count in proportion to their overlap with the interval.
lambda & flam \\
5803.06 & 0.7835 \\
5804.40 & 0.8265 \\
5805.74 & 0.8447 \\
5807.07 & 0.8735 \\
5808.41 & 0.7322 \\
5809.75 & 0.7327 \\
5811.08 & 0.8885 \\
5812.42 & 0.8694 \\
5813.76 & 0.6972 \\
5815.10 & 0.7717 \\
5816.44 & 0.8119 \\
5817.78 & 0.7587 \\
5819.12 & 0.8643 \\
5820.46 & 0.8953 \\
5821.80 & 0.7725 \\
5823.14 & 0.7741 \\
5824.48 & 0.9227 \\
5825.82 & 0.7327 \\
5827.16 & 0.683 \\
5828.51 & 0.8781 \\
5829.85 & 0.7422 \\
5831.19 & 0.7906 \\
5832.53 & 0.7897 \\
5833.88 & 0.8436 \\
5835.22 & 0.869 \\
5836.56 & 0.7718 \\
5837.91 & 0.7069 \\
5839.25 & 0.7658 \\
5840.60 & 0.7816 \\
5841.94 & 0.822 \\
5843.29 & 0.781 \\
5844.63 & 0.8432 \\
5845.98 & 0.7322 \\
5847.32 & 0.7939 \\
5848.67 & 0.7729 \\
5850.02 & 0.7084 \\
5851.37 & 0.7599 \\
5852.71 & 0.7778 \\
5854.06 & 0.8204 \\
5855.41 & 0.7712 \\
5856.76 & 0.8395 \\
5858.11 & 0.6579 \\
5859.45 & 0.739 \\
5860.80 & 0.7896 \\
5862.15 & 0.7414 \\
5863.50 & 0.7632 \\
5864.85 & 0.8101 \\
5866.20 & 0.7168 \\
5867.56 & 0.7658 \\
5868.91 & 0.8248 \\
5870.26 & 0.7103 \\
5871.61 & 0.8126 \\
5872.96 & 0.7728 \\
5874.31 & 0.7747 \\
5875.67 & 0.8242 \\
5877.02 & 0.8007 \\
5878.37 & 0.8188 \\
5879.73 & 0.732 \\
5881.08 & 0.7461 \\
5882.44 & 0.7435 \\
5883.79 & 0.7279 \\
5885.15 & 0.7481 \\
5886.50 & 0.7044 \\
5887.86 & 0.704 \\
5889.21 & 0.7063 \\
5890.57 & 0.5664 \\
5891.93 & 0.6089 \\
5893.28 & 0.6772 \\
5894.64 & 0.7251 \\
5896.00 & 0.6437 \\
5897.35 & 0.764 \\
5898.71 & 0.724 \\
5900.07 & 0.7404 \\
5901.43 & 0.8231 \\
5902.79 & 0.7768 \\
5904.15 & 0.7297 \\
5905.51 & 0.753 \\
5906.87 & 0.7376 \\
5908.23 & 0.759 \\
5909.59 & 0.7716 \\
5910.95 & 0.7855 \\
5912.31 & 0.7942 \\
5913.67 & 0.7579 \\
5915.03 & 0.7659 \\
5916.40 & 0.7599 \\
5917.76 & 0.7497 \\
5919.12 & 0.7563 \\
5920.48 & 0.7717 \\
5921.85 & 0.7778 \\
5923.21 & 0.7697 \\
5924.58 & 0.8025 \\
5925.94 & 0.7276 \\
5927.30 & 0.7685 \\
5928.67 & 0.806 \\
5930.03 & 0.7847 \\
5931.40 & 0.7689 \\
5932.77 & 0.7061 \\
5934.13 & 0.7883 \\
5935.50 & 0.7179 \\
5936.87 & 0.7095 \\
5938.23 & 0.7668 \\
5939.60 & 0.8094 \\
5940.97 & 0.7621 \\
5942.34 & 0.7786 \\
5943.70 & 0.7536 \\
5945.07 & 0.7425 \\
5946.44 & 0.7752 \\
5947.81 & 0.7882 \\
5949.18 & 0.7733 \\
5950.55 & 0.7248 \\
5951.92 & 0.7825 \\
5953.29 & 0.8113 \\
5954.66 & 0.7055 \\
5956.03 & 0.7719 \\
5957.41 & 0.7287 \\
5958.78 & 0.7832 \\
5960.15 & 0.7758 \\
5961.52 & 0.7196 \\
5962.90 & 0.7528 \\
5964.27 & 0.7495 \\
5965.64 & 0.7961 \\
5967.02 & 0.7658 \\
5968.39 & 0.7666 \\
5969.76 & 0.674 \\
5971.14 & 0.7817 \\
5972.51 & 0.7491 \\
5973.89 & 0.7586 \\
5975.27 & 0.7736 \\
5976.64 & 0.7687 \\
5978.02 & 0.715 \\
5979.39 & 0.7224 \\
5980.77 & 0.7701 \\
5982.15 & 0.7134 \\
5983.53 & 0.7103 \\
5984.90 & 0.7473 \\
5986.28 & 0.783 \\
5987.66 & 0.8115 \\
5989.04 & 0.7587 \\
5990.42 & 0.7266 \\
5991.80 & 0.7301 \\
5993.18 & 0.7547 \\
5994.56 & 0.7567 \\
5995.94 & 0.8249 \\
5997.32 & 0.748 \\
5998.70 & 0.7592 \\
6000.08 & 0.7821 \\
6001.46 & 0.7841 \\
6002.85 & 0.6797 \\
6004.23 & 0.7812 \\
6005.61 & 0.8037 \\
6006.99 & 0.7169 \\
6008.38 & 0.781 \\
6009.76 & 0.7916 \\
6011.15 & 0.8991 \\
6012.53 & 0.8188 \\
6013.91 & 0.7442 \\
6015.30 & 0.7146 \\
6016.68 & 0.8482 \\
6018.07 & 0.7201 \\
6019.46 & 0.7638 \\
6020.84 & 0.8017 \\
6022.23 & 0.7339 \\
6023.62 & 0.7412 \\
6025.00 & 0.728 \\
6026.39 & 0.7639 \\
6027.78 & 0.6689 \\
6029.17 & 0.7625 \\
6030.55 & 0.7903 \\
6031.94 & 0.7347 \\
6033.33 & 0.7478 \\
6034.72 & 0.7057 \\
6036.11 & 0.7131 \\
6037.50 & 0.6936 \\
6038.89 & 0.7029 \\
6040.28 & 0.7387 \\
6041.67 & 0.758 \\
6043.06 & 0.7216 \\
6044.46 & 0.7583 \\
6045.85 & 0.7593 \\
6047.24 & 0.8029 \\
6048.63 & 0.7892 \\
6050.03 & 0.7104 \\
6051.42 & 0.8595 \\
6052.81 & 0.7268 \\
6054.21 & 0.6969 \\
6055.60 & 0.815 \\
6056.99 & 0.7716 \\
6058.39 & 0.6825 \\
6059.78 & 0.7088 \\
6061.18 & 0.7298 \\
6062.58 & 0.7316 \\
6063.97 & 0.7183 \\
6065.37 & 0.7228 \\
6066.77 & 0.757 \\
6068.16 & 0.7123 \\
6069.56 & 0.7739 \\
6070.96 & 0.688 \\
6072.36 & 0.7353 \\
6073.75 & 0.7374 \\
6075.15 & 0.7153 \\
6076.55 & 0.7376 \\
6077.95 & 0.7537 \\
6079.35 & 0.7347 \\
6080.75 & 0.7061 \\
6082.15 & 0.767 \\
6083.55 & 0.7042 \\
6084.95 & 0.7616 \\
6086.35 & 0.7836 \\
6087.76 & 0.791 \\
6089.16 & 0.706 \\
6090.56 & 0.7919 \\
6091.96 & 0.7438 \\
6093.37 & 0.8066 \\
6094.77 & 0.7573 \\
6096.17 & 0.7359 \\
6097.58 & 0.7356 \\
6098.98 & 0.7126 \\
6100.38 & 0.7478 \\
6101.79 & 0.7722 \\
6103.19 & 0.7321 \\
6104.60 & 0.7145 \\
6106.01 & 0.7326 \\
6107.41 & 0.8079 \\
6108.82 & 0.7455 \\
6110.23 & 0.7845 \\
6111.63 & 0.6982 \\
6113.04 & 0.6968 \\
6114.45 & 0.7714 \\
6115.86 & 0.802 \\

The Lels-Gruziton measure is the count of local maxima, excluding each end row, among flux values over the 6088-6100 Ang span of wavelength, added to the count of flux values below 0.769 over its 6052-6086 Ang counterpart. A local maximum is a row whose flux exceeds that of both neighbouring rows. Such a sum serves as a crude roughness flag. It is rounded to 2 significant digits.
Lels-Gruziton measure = 23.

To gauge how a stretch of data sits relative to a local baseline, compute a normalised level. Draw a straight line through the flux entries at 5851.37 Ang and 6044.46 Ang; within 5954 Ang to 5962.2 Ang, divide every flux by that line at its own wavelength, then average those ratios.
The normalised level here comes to 0.98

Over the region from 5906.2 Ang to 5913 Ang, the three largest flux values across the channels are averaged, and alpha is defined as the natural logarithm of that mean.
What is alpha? -0.244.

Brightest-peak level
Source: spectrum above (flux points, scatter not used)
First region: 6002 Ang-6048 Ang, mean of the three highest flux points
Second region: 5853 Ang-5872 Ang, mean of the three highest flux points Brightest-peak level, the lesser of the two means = 0.828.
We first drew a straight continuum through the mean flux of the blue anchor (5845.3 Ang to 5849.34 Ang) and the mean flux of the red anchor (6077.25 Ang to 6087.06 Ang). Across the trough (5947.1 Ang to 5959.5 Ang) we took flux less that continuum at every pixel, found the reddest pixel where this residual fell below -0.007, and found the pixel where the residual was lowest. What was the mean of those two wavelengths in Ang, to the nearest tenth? 5956.0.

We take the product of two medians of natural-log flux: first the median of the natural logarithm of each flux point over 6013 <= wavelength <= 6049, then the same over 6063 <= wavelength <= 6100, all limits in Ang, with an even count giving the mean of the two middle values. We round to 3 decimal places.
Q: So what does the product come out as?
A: 0.091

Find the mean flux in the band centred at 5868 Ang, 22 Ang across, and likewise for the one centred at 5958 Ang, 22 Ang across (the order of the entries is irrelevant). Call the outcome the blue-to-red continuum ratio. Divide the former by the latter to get 1.01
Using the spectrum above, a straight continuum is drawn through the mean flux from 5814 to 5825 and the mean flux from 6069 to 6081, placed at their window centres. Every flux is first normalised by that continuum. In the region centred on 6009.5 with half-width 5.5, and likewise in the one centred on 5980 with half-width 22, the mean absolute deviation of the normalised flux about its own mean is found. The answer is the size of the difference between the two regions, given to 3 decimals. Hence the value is 0.017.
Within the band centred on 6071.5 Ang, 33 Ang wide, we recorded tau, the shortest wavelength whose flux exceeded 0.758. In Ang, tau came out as 6055.60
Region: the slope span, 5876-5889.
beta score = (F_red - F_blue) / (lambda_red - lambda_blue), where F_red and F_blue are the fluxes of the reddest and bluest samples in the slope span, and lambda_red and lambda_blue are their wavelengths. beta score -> -0.009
